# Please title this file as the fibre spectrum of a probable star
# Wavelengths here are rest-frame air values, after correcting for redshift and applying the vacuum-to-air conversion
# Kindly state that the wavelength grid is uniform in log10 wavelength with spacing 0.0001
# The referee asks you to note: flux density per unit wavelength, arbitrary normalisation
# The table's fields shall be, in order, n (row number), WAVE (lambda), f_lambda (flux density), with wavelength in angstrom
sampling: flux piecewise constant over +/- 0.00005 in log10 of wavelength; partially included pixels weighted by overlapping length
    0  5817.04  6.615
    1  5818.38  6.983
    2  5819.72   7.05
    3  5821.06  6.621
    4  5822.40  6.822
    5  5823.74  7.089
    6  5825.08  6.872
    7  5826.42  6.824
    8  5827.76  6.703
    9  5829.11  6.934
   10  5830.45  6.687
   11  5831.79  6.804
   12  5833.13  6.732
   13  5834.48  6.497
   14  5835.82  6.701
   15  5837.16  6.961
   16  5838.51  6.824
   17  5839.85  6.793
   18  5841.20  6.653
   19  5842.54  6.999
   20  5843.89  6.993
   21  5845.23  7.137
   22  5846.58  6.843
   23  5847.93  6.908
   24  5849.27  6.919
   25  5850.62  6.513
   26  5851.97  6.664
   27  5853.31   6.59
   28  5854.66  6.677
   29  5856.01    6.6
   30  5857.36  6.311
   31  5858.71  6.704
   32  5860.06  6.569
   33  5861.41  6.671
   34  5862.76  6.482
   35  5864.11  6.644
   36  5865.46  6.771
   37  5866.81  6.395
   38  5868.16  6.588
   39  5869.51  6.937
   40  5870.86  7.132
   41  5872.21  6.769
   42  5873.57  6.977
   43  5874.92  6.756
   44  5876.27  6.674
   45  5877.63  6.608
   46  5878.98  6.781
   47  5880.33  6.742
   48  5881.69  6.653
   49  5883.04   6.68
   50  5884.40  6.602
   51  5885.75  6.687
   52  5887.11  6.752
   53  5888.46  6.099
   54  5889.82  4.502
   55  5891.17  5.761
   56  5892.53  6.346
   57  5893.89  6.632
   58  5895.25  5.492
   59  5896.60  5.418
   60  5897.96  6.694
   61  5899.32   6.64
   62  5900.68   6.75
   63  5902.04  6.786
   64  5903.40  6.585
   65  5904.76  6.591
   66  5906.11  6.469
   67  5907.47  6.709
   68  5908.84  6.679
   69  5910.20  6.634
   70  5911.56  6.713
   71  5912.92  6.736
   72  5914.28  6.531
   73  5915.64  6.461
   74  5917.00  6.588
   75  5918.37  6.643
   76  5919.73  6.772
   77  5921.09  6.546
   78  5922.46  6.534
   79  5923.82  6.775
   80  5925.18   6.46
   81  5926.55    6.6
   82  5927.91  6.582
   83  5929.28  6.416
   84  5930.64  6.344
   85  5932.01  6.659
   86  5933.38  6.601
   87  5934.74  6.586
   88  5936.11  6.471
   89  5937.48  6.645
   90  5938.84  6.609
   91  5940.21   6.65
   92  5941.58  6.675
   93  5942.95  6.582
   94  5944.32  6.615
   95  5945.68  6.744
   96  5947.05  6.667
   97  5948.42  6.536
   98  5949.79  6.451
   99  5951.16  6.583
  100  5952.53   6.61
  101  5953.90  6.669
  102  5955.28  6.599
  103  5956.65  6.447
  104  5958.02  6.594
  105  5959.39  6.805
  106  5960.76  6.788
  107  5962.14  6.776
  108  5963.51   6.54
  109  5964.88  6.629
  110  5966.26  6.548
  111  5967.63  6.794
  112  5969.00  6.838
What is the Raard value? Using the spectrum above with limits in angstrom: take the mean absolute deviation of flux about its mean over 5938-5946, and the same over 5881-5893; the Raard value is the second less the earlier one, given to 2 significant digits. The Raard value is 0.47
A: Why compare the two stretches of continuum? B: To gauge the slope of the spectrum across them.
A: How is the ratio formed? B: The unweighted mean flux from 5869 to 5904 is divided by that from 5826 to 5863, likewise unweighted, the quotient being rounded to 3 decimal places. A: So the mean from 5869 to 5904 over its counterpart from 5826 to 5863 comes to 0.961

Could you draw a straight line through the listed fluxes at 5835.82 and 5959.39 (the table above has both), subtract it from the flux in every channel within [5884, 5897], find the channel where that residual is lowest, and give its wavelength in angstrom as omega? 5889.82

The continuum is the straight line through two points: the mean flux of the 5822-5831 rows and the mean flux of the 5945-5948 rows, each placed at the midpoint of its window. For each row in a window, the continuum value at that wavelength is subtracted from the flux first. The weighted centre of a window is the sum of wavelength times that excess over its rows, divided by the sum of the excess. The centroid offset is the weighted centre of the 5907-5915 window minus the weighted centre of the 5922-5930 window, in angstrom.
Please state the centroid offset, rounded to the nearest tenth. -14.8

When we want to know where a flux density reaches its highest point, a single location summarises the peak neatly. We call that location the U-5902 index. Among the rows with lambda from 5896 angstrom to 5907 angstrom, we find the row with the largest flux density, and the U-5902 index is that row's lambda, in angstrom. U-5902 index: 5902.04 angstrom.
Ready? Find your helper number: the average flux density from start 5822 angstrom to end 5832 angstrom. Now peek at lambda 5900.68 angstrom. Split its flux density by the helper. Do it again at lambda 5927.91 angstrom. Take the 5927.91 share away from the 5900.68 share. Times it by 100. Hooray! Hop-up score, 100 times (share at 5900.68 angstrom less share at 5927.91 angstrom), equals 2.5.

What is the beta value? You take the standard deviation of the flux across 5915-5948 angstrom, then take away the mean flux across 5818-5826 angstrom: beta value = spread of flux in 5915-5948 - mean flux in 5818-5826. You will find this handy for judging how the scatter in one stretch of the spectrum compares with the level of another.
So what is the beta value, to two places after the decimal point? -6.80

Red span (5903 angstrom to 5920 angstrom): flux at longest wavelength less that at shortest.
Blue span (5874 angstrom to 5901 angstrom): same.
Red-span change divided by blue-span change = -31.2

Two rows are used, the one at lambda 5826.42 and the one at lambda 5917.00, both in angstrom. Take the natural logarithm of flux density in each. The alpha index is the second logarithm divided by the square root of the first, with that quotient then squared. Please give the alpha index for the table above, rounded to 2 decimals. 1.85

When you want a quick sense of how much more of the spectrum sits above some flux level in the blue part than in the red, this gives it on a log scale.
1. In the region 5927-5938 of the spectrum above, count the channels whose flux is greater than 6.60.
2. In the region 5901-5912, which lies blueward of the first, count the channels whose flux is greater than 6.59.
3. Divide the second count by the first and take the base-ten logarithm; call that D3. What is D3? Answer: 0.30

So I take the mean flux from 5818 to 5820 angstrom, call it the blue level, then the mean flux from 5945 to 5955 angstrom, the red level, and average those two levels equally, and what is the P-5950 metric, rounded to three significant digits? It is 6.81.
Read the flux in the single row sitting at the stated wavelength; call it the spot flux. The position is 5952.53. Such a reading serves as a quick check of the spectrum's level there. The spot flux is 6.61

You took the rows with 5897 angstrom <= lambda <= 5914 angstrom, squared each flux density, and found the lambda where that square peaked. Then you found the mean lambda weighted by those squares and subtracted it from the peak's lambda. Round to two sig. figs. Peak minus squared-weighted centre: -3.4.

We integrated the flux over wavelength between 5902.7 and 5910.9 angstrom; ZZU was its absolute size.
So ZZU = 54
